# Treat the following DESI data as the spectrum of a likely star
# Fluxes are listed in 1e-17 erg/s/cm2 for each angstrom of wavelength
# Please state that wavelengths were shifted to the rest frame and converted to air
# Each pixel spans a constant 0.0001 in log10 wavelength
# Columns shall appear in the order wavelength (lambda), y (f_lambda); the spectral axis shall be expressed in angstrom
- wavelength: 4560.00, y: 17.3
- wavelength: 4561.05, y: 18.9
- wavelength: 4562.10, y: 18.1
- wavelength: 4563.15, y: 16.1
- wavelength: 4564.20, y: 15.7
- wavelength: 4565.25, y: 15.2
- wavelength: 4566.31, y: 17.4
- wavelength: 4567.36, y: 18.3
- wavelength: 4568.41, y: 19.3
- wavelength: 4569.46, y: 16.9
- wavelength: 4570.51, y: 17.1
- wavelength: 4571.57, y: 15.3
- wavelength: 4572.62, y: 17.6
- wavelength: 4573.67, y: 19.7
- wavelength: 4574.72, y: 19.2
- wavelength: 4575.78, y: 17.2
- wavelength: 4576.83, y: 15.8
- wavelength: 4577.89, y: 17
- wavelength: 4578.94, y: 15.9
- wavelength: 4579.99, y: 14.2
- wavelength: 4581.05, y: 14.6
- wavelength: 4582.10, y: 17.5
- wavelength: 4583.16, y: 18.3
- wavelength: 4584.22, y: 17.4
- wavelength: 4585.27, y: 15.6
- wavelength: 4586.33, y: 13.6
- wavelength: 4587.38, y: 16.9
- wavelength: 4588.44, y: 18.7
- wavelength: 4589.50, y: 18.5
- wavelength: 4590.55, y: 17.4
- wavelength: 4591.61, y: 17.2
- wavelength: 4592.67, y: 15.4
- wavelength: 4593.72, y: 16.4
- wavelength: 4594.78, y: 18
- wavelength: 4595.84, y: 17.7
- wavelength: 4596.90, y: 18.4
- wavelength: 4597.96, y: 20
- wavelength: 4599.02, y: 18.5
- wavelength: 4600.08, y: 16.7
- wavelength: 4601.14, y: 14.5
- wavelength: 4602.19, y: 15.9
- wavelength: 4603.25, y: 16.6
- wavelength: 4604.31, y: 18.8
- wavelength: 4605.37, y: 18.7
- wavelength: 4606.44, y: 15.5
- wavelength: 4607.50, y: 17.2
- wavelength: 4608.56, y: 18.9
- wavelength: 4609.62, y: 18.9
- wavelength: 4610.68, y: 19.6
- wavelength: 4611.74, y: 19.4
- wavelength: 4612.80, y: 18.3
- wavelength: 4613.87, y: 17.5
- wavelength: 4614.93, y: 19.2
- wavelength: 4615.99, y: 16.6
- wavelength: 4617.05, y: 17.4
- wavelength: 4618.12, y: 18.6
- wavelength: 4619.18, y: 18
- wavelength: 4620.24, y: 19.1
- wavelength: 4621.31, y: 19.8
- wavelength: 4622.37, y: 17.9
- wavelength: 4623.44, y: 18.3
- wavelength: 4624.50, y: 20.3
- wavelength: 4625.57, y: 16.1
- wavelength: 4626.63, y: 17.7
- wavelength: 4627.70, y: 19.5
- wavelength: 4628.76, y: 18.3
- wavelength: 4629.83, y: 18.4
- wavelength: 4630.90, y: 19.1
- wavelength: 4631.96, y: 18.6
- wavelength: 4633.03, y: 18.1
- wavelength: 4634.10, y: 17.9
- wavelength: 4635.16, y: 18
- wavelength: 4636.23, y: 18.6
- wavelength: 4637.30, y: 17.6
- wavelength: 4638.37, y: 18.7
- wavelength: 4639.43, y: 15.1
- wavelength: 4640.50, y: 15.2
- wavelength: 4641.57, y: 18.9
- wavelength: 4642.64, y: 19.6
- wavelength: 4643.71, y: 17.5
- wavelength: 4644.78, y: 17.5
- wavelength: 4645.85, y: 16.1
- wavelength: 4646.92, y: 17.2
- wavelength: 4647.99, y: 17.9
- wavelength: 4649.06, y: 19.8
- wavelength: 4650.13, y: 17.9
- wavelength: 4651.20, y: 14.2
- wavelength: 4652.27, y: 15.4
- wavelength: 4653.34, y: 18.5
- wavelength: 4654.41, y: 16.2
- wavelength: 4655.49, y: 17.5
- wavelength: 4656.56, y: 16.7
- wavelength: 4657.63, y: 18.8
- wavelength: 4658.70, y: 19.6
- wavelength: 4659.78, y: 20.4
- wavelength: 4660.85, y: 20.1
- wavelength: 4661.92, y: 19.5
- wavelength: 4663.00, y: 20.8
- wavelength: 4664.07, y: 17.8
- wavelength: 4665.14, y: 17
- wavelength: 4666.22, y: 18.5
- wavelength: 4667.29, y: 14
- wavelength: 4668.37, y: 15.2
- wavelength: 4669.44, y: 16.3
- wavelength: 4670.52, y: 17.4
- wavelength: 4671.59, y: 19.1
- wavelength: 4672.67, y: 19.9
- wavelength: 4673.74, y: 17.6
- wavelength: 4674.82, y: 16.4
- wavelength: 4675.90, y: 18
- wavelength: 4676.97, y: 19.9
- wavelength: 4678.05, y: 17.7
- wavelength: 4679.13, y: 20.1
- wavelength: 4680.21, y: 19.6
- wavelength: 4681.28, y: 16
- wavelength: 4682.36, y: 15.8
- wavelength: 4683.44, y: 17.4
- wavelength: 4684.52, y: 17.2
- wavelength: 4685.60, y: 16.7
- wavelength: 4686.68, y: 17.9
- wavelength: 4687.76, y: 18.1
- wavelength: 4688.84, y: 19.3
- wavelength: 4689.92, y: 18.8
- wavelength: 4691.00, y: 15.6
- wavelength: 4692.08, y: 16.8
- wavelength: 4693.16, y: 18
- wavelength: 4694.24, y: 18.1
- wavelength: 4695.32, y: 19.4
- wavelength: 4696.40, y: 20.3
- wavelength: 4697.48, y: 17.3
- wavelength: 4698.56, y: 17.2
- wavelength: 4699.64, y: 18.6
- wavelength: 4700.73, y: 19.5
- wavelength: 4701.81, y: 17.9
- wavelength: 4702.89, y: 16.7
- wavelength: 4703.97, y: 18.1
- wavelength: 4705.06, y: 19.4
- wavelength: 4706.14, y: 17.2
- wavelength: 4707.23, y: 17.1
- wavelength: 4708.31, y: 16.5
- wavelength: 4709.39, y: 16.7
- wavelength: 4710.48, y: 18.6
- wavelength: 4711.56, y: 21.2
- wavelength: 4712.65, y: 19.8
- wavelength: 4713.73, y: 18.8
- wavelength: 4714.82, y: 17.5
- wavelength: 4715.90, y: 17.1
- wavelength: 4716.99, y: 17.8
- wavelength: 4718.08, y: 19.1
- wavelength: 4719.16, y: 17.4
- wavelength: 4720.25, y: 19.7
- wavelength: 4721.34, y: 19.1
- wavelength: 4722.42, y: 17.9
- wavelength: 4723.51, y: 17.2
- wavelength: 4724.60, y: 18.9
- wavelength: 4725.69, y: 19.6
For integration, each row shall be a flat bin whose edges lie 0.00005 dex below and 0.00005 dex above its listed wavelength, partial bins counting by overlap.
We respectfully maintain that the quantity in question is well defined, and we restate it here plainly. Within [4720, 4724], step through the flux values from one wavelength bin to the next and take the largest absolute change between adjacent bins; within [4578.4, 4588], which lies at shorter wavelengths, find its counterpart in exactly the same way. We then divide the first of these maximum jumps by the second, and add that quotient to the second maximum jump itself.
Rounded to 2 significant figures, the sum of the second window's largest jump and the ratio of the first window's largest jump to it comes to 3.7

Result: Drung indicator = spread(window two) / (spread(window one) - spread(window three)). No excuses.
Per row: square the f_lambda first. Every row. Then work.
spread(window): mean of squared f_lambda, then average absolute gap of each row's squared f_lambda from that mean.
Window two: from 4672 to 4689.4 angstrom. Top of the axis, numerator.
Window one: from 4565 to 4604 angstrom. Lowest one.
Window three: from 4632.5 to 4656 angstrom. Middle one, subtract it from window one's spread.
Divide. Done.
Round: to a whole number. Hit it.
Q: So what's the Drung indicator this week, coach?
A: 13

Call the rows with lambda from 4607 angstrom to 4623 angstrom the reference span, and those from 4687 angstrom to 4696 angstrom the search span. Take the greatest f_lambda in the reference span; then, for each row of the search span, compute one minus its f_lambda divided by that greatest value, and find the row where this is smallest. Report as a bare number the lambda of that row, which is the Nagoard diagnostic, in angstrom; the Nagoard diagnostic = 4695.32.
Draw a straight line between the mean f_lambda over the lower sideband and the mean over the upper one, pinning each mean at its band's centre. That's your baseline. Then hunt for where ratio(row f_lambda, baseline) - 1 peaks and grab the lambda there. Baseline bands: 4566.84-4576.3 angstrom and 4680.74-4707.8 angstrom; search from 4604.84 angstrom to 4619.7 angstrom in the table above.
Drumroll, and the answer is 4610.68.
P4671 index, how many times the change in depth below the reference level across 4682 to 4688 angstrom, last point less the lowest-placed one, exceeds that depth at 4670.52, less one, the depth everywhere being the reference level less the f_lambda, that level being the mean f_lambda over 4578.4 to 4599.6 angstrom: 4.9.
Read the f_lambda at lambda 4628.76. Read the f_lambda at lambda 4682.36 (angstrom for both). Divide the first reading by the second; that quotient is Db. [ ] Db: 1.16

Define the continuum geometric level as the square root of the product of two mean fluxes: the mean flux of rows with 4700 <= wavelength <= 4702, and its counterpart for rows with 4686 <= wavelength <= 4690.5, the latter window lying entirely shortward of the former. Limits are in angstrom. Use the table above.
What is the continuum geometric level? 18.6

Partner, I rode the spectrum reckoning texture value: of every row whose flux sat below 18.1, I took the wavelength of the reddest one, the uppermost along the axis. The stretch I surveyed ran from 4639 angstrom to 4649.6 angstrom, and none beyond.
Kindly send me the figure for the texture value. 4647.99 angstrom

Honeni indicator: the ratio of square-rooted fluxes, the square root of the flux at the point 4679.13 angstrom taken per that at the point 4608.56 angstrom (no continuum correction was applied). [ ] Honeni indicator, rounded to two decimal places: 1.03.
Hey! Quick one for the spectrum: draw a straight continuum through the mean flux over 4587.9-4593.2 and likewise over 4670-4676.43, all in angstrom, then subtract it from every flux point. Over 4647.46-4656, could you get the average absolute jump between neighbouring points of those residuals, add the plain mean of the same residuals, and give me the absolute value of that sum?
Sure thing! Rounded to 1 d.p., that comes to 1.5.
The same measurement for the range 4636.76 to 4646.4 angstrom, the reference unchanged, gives 1.1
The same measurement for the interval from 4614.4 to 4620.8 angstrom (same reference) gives 1.8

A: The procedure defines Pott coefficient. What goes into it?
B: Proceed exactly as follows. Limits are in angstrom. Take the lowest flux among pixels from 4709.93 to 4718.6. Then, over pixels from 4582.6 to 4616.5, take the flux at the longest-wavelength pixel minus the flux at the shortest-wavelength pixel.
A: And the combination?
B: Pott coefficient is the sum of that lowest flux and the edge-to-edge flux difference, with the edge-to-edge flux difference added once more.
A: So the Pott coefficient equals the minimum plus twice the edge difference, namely 13.7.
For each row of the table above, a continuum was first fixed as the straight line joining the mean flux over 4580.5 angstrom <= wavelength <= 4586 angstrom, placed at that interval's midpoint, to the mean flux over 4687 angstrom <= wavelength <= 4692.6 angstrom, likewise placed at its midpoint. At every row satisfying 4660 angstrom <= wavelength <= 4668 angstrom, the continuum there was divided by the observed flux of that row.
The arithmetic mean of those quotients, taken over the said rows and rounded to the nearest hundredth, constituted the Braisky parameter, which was 0.97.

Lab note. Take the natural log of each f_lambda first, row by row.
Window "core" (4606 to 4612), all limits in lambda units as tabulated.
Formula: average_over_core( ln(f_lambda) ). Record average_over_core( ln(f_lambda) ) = 2.90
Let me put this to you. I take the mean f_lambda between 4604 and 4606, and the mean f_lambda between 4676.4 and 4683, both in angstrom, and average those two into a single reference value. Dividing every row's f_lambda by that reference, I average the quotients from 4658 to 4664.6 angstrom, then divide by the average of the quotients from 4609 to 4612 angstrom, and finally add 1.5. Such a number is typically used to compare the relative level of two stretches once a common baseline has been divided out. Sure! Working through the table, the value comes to 2.52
